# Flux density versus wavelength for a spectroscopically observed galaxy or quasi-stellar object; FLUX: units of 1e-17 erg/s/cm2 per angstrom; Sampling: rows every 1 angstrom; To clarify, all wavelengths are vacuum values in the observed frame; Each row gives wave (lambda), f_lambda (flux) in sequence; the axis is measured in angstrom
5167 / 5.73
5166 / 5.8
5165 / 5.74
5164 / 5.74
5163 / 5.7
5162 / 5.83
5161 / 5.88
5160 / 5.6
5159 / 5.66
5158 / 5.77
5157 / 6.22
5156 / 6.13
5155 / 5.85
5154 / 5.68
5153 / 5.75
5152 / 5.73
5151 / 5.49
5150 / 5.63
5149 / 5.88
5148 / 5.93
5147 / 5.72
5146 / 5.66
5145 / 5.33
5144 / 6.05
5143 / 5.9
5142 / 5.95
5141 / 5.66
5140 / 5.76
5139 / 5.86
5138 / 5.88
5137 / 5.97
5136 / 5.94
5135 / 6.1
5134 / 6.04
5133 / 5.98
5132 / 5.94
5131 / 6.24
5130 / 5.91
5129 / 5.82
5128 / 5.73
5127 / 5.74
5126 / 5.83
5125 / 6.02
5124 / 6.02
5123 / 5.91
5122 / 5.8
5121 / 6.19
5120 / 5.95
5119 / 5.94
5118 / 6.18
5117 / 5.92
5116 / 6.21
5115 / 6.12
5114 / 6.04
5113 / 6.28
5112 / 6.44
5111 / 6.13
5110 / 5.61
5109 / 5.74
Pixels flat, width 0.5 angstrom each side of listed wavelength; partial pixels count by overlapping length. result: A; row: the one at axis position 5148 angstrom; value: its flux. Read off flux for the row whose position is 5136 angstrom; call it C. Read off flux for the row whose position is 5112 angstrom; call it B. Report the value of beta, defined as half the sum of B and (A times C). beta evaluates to 20.8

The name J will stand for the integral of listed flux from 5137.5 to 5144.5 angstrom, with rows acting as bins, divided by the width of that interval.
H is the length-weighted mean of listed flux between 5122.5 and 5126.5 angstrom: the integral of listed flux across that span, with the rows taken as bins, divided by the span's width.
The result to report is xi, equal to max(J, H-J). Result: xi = 5.87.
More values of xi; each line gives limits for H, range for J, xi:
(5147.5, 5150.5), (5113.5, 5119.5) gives 6.07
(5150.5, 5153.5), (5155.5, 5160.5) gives 5.88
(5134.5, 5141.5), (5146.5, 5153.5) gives 5.73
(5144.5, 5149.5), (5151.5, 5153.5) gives 5.74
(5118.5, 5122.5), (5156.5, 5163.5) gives 5.81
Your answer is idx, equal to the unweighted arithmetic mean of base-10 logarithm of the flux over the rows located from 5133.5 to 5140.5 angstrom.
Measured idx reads 0.773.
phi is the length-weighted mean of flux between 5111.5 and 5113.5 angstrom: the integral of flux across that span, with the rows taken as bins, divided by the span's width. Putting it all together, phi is 6.36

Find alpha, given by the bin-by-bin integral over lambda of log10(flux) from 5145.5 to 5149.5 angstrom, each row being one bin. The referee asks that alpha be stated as 3.05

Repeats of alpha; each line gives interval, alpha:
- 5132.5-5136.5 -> 3.12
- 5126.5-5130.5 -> 3.05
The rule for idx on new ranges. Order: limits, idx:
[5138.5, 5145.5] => 0.762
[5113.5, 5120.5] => 0.782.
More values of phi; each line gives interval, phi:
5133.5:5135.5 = 6.07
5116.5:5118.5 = 6.05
